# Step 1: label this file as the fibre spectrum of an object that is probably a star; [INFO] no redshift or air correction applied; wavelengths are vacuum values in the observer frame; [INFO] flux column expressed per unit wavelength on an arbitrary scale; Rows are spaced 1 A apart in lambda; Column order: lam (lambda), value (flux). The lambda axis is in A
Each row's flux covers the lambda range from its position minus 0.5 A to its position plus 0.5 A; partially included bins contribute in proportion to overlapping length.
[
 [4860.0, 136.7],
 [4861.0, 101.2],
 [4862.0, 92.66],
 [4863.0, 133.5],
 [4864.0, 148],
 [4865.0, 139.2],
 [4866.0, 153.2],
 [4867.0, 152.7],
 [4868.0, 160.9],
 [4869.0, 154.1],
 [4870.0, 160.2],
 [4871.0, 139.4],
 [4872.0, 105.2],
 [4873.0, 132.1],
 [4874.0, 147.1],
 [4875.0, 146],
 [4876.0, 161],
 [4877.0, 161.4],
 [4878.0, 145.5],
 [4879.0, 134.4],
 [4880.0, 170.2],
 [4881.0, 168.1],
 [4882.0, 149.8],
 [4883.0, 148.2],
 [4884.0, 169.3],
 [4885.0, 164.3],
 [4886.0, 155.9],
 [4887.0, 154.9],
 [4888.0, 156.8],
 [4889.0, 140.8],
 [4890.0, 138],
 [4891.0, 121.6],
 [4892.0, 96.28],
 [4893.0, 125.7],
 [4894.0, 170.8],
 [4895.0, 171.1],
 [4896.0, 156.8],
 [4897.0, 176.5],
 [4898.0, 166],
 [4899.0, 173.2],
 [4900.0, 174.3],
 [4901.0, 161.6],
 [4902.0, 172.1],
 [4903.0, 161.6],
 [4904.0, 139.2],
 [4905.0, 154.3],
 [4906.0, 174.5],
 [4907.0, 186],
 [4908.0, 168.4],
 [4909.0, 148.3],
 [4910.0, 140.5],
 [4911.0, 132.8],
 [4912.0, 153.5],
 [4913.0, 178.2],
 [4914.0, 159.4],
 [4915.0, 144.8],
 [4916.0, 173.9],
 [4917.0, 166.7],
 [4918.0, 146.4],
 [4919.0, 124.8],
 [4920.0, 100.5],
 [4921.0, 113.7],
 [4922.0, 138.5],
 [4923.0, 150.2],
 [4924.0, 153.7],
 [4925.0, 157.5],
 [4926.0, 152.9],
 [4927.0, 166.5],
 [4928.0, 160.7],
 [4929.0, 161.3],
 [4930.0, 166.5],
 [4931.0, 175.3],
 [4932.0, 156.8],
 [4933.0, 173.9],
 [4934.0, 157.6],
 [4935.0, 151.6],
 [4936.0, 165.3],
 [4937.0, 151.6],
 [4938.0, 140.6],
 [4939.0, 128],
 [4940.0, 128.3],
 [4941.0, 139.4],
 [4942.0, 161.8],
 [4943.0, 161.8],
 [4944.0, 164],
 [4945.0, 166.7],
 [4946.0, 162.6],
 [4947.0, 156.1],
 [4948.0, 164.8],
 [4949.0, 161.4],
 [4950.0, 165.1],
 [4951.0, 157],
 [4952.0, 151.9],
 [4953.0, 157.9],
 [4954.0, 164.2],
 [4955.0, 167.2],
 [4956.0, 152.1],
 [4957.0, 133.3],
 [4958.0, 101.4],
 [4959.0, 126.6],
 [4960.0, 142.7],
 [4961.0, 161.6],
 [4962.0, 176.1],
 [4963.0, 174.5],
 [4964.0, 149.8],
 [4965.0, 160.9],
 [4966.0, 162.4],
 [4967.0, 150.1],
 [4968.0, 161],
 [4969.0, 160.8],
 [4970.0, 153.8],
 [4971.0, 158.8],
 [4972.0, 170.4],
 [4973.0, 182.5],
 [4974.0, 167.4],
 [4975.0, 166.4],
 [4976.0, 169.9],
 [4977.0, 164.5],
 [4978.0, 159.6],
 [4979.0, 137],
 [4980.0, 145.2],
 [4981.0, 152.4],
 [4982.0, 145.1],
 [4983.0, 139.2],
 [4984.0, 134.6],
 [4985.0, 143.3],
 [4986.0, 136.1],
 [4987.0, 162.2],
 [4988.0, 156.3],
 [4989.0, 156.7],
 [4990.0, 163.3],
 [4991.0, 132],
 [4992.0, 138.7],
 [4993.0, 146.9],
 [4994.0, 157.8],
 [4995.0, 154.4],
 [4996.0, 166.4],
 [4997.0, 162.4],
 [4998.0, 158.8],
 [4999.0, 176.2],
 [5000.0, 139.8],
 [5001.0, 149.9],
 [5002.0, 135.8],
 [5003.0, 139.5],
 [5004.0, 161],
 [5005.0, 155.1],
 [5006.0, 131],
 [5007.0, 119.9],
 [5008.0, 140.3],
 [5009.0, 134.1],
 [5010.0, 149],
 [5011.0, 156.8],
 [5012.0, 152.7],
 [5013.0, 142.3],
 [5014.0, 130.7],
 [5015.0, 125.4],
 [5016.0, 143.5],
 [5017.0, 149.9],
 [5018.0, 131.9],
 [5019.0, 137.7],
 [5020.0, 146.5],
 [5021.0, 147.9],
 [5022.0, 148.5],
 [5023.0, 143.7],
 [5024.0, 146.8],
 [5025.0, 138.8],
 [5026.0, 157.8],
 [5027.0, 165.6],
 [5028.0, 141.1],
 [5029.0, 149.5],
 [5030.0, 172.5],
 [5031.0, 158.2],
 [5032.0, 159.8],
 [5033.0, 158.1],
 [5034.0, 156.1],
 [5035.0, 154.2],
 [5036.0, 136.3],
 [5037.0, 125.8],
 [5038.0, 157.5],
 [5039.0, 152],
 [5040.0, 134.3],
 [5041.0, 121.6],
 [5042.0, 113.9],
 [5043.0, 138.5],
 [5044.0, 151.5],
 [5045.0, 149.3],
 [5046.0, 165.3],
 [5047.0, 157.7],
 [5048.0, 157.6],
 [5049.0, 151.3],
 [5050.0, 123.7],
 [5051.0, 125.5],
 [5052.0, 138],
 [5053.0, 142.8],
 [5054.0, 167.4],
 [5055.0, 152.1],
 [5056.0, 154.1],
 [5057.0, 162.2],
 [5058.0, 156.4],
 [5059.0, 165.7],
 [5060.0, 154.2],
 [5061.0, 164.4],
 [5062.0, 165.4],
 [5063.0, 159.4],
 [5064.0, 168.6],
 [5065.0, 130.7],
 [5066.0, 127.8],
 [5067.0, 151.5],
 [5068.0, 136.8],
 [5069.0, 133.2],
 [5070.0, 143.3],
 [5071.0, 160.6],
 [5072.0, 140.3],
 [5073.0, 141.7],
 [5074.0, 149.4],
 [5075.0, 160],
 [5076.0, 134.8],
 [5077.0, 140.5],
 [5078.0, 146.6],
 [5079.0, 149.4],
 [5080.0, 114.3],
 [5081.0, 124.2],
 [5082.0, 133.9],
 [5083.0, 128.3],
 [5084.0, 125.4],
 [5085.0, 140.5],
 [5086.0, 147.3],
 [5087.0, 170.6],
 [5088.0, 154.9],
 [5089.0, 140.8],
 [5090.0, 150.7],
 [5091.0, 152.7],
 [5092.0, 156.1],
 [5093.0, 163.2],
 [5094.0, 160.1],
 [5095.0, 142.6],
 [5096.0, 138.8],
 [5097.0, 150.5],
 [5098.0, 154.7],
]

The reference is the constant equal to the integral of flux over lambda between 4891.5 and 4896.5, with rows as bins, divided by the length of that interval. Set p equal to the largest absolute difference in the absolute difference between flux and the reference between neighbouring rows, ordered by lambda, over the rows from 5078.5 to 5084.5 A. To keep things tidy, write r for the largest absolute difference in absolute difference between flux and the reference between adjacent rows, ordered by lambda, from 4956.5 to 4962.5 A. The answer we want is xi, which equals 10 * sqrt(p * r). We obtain 280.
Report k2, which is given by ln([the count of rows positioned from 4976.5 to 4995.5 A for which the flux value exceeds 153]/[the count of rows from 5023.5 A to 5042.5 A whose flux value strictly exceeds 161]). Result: 1.39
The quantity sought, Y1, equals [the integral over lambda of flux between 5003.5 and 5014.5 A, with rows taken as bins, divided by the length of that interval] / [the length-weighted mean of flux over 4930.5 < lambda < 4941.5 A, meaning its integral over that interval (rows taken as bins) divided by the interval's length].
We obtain 0.94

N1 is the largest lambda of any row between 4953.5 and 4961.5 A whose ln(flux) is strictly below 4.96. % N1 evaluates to 4959.0 A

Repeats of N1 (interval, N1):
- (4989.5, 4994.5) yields 4992.0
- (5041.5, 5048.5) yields 5043.0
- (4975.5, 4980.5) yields 4979.0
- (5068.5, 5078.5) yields 5077.0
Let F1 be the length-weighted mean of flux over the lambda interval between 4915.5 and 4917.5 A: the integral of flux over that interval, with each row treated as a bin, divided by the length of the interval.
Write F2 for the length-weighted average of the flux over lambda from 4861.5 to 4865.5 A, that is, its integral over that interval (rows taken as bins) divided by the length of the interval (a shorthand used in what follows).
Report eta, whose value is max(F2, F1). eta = 170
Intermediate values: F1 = 170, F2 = 128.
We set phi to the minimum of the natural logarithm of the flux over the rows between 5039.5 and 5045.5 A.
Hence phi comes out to 4.74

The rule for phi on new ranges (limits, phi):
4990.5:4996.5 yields 4.88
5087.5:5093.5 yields 4.95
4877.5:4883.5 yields 4.90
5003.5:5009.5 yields 4.79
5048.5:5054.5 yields 4.82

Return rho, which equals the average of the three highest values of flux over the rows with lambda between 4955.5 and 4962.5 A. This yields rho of 163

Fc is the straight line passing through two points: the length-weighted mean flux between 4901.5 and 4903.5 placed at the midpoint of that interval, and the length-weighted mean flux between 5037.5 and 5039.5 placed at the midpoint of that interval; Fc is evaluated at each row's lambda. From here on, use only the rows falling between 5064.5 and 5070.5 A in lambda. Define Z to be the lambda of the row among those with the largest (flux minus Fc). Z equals 5067.0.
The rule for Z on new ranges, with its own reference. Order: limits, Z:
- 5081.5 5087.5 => 5087.0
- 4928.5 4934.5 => 4931.0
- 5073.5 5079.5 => 5075.0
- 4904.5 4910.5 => 4907.0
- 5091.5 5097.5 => 5093.0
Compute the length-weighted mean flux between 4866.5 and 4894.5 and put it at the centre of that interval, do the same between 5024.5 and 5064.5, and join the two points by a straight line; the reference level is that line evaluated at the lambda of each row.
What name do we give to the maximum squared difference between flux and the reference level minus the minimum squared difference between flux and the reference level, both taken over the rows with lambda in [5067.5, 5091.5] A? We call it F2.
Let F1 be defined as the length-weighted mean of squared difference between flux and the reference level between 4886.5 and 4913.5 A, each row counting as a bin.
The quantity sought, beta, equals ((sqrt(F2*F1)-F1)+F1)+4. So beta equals 802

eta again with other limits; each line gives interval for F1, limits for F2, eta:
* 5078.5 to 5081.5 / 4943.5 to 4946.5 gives 164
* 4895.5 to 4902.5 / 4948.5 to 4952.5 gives 169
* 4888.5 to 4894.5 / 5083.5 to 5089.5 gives 147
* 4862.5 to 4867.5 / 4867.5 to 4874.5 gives 145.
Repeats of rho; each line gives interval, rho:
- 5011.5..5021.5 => 150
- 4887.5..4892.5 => 145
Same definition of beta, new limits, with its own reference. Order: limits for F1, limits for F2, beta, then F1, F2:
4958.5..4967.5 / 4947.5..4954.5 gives 265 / 266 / 256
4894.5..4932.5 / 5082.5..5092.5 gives 522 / 398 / 673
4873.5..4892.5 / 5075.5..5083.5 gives 656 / 312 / 1363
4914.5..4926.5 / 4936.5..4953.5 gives 432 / 440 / 416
